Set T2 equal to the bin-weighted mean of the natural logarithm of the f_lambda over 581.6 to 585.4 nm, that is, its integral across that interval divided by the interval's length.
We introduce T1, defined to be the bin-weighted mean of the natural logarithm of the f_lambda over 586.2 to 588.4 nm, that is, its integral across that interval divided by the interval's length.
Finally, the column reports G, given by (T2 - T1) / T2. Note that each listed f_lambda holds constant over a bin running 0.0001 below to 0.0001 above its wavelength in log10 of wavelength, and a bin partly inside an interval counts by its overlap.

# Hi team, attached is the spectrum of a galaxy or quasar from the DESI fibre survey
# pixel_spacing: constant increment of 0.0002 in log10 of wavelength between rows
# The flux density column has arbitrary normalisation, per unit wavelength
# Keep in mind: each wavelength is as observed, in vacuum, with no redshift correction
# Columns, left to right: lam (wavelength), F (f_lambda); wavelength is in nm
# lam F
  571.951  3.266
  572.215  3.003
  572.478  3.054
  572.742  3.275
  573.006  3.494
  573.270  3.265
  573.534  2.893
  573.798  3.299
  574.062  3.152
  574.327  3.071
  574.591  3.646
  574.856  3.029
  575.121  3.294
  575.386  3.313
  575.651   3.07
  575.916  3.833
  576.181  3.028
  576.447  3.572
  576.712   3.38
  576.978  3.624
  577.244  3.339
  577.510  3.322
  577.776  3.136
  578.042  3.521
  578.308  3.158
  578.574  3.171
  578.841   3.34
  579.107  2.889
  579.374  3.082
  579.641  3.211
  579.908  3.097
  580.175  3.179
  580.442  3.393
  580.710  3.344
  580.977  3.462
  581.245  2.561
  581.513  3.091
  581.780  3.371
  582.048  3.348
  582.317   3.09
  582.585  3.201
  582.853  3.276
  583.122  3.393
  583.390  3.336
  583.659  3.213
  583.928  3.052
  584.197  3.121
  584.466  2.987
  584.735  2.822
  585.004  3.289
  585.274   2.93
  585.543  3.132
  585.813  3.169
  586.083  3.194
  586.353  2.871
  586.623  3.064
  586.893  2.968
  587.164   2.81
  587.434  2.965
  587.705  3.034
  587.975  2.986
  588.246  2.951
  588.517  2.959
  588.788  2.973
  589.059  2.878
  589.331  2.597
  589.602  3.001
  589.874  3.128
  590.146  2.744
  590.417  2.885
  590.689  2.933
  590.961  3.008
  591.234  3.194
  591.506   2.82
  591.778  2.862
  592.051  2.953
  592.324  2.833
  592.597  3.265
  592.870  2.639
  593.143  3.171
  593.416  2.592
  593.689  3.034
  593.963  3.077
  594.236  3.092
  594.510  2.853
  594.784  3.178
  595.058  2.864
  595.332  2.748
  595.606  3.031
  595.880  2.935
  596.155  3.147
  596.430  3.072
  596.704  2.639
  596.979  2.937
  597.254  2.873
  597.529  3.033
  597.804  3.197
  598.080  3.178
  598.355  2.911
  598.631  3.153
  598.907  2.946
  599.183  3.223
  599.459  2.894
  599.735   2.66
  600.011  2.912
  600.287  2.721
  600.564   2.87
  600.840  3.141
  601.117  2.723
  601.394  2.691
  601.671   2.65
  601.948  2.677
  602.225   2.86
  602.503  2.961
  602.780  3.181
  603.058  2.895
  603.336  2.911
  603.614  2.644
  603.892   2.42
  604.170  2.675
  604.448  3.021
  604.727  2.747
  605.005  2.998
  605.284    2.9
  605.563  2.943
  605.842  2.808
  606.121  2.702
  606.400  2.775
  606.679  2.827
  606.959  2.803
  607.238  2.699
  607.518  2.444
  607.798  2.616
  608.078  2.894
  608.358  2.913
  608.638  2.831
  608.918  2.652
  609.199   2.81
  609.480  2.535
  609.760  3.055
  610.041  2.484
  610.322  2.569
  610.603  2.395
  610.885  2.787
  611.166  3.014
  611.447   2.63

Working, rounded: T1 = 1.08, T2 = 1.15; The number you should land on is 0.06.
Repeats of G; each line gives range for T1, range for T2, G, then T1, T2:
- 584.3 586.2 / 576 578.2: 0.08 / 1.12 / 1.21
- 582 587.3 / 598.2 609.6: -0.09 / 1.13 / 1.04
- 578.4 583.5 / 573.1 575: 0.00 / 1.16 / 1.16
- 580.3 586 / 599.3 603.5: -0.10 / 1.15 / 1.05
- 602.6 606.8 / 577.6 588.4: 0.09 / 1.04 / 1.14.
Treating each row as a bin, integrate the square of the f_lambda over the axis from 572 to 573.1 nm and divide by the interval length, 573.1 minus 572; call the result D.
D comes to 10.3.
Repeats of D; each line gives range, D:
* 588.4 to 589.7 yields 8.3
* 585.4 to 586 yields 9.9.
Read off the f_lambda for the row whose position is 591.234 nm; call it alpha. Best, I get 3.194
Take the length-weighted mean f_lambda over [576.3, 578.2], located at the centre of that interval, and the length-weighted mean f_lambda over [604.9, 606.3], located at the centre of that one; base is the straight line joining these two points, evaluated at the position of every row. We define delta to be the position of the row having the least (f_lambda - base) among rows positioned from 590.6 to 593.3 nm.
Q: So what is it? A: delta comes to 592.870 nm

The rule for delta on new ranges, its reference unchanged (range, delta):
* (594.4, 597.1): 596.704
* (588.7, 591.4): 589.331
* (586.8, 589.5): 589.331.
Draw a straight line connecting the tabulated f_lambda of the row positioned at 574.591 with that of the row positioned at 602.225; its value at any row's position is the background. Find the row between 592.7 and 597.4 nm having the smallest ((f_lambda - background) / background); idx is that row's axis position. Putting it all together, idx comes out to 593.416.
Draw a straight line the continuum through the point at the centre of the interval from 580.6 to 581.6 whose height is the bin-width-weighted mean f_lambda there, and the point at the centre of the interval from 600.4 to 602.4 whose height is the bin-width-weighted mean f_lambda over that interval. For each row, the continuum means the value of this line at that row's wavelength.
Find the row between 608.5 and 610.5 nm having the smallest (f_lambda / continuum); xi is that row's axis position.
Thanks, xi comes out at 610.041 nm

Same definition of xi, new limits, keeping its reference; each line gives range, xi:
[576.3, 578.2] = 577.776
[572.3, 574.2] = 573.534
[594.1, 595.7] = 595.332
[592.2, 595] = 593.416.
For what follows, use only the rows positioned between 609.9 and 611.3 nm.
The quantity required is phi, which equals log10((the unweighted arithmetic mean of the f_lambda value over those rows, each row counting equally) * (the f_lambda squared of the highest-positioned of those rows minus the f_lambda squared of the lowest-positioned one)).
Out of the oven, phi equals 0.89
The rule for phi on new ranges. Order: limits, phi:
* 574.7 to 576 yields 1.26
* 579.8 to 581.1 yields 0.90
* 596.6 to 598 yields 0.98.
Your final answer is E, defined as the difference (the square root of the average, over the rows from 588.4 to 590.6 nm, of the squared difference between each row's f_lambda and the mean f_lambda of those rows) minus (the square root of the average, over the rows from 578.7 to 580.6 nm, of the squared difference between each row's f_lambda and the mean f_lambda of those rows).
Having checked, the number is -0.004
